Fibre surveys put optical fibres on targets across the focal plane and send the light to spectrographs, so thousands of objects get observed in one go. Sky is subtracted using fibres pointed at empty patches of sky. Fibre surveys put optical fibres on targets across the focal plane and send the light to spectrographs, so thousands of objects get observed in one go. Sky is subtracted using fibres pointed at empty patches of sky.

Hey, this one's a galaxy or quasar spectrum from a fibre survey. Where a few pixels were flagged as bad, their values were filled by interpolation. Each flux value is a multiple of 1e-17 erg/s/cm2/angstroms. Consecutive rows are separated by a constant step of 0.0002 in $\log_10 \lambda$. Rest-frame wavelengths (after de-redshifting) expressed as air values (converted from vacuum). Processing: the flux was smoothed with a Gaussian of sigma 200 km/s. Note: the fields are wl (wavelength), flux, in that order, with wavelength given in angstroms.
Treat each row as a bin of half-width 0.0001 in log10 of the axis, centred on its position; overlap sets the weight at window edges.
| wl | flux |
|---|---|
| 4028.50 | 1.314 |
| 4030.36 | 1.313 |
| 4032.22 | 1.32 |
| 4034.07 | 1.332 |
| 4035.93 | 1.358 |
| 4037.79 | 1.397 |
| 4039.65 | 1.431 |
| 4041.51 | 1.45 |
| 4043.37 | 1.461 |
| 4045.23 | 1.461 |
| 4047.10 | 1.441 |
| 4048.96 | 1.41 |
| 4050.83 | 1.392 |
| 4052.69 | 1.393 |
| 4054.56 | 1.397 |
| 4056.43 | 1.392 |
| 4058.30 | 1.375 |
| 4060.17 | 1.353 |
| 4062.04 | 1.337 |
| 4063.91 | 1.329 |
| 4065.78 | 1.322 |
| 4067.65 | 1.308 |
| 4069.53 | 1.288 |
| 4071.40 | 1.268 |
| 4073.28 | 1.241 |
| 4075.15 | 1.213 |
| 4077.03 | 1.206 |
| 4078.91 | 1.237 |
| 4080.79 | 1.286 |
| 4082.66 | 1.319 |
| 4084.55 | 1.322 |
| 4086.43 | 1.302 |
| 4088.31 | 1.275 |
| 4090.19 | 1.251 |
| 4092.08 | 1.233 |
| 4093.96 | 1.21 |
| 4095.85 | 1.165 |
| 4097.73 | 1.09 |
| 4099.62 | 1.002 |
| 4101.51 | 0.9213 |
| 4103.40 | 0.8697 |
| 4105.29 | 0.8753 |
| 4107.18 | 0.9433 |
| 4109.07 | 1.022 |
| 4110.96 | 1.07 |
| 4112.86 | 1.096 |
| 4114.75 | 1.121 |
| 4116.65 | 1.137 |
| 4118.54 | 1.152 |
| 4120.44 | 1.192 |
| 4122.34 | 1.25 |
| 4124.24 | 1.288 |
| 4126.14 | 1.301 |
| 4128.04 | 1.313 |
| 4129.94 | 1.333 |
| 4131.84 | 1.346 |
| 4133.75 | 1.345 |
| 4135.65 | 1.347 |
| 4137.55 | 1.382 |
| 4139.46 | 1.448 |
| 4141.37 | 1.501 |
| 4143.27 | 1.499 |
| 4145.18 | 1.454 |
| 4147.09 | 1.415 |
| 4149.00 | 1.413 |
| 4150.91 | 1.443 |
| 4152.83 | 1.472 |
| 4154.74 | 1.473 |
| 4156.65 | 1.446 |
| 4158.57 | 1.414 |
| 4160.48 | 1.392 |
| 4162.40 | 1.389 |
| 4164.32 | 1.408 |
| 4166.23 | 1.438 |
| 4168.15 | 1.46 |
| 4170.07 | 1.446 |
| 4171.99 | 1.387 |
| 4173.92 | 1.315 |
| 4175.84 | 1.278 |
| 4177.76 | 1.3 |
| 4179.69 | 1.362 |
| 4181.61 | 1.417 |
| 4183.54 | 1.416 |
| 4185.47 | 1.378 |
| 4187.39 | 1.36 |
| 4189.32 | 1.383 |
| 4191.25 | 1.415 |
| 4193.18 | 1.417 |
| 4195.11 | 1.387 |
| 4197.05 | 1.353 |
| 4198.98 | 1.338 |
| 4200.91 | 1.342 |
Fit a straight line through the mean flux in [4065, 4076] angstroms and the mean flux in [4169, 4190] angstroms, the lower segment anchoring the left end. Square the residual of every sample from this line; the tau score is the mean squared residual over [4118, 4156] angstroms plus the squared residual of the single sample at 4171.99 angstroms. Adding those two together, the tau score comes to 0.010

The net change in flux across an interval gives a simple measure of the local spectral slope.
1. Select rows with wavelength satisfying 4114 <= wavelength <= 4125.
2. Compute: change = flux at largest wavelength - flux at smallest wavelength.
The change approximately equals 0.17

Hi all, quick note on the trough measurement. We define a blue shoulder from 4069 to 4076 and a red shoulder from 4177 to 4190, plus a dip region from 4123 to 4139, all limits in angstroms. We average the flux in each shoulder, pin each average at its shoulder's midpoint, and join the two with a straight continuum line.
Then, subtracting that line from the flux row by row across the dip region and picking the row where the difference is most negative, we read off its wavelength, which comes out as 4124.24 angstroms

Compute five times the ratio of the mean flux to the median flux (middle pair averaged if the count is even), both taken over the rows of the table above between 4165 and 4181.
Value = 5.00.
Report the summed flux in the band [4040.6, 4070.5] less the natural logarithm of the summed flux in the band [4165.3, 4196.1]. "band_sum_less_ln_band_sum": 19.0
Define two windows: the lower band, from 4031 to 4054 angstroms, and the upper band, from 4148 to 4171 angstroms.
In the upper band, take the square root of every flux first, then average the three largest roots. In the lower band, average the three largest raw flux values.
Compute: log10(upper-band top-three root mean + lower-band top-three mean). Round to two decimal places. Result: 0.43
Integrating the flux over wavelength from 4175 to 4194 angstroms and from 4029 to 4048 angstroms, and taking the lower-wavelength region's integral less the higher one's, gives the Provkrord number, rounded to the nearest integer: 0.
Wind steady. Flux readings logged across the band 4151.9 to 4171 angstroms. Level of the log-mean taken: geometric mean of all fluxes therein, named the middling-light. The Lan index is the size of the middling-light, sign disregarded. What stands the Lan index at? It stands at 1.43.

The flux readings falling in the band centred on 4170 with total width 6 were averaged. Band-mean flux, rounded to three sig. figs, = 1.43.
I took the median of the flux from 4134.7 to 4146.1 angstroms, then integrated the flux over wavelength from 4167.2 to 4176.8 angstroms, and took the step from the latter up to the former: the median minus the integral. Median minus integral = -12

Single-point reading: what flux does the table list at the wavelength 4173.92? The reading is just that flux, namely 1.315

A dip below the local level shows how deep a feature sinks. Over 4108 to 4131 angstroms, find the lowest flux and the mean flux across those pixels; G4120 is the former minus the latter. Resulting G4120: -0.17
